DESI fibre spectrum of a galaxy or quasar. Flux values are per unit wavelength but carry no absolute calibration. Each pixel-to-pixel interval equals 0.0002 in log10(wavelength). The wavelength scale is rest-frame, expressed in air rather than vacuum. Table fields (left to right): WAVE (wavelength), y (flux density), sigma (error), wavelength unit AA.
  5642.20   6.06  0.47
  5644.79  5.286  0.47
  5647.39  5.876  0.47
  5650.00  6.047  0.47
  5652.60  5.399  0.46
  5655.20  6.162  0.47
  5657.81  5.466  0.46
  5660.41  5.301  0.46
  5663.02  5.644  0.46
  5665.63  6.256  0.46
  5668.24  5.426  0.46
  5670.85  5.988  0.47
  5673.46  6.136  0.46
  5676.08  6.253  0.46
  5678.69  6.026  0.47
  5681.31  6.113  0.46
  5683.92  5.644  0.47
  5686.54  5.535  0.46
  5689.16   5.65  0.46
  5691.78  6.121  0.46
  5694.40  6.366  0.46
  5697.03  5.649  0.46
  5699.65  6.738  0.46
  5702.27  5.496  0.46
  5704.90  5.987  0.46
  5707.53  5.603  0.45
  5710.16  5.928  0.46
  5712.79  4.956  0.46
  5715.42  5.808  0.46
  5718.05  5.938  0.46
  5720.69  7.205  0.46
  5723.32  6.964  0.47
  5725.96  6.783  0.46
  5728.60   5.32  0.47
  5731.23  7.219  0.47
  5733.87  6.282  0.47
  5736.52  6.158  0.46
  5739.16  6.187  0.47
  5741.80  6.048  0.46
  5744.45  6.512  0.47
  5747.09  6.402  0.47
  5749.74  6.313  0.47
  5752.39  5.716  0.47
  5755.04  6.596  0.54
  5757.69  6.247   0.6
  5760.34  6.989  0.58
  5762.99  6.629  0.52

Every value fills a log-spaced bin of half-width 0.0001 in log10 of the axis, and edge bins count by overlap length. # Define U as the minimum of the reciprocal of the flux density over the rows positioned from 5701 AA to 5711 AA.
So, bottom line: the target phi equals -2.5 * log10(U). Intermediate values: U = 0.1670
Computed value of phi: 1.943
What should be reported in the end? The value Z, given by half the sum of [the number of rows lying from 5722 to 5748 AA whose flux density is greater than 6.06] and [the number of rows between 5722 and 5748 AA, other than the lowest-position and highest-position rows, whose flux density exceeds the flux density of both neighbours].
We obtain 5.5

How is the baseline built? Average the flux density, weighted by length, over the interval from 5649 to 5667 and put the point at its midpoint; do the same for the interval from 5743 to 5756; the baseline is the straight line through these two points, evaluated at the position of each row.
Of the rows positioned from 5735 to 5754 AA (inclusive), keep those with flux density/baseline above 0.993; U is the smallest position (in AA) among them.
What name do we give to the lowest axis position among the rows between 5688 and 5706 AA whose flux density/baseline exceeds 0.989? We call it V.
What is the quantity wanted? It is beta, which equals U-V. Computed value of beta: 52.7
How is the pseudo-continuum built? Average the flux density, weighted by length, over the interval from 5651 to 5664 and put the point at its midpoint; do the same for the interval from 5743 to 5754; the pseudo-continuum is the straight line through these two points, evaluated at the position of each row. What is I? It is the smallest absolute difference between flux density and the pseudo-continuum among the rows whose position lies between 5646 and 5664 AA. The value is 0.00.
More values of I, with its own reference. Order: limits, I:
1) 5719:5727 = 0.70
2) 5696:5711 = 0.05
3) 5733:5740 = 0.00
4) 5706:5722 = 0.05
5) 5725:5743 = 0.00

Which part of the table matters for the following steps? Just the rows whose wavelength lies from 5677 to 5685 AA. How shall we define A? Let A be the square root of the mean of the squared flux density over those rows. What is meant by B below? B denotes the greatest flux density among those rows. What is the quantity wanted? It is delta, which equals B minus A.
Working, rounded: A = 5.9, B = 6.113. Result 0.2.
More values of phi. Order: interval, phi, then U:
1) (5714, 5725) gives 2.144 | 0.1388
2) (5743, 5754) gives 2.034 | 0.1536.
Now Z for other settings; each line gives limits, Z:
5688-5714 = 3.5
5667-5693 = 3.0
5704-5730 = 2.5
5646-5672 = 2.5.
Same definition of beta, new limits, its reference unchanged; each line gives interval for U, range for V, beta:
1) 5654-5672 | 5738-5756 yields -84.0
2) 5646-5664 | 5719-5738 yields -73.3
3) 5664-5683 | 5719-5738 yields -55.1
